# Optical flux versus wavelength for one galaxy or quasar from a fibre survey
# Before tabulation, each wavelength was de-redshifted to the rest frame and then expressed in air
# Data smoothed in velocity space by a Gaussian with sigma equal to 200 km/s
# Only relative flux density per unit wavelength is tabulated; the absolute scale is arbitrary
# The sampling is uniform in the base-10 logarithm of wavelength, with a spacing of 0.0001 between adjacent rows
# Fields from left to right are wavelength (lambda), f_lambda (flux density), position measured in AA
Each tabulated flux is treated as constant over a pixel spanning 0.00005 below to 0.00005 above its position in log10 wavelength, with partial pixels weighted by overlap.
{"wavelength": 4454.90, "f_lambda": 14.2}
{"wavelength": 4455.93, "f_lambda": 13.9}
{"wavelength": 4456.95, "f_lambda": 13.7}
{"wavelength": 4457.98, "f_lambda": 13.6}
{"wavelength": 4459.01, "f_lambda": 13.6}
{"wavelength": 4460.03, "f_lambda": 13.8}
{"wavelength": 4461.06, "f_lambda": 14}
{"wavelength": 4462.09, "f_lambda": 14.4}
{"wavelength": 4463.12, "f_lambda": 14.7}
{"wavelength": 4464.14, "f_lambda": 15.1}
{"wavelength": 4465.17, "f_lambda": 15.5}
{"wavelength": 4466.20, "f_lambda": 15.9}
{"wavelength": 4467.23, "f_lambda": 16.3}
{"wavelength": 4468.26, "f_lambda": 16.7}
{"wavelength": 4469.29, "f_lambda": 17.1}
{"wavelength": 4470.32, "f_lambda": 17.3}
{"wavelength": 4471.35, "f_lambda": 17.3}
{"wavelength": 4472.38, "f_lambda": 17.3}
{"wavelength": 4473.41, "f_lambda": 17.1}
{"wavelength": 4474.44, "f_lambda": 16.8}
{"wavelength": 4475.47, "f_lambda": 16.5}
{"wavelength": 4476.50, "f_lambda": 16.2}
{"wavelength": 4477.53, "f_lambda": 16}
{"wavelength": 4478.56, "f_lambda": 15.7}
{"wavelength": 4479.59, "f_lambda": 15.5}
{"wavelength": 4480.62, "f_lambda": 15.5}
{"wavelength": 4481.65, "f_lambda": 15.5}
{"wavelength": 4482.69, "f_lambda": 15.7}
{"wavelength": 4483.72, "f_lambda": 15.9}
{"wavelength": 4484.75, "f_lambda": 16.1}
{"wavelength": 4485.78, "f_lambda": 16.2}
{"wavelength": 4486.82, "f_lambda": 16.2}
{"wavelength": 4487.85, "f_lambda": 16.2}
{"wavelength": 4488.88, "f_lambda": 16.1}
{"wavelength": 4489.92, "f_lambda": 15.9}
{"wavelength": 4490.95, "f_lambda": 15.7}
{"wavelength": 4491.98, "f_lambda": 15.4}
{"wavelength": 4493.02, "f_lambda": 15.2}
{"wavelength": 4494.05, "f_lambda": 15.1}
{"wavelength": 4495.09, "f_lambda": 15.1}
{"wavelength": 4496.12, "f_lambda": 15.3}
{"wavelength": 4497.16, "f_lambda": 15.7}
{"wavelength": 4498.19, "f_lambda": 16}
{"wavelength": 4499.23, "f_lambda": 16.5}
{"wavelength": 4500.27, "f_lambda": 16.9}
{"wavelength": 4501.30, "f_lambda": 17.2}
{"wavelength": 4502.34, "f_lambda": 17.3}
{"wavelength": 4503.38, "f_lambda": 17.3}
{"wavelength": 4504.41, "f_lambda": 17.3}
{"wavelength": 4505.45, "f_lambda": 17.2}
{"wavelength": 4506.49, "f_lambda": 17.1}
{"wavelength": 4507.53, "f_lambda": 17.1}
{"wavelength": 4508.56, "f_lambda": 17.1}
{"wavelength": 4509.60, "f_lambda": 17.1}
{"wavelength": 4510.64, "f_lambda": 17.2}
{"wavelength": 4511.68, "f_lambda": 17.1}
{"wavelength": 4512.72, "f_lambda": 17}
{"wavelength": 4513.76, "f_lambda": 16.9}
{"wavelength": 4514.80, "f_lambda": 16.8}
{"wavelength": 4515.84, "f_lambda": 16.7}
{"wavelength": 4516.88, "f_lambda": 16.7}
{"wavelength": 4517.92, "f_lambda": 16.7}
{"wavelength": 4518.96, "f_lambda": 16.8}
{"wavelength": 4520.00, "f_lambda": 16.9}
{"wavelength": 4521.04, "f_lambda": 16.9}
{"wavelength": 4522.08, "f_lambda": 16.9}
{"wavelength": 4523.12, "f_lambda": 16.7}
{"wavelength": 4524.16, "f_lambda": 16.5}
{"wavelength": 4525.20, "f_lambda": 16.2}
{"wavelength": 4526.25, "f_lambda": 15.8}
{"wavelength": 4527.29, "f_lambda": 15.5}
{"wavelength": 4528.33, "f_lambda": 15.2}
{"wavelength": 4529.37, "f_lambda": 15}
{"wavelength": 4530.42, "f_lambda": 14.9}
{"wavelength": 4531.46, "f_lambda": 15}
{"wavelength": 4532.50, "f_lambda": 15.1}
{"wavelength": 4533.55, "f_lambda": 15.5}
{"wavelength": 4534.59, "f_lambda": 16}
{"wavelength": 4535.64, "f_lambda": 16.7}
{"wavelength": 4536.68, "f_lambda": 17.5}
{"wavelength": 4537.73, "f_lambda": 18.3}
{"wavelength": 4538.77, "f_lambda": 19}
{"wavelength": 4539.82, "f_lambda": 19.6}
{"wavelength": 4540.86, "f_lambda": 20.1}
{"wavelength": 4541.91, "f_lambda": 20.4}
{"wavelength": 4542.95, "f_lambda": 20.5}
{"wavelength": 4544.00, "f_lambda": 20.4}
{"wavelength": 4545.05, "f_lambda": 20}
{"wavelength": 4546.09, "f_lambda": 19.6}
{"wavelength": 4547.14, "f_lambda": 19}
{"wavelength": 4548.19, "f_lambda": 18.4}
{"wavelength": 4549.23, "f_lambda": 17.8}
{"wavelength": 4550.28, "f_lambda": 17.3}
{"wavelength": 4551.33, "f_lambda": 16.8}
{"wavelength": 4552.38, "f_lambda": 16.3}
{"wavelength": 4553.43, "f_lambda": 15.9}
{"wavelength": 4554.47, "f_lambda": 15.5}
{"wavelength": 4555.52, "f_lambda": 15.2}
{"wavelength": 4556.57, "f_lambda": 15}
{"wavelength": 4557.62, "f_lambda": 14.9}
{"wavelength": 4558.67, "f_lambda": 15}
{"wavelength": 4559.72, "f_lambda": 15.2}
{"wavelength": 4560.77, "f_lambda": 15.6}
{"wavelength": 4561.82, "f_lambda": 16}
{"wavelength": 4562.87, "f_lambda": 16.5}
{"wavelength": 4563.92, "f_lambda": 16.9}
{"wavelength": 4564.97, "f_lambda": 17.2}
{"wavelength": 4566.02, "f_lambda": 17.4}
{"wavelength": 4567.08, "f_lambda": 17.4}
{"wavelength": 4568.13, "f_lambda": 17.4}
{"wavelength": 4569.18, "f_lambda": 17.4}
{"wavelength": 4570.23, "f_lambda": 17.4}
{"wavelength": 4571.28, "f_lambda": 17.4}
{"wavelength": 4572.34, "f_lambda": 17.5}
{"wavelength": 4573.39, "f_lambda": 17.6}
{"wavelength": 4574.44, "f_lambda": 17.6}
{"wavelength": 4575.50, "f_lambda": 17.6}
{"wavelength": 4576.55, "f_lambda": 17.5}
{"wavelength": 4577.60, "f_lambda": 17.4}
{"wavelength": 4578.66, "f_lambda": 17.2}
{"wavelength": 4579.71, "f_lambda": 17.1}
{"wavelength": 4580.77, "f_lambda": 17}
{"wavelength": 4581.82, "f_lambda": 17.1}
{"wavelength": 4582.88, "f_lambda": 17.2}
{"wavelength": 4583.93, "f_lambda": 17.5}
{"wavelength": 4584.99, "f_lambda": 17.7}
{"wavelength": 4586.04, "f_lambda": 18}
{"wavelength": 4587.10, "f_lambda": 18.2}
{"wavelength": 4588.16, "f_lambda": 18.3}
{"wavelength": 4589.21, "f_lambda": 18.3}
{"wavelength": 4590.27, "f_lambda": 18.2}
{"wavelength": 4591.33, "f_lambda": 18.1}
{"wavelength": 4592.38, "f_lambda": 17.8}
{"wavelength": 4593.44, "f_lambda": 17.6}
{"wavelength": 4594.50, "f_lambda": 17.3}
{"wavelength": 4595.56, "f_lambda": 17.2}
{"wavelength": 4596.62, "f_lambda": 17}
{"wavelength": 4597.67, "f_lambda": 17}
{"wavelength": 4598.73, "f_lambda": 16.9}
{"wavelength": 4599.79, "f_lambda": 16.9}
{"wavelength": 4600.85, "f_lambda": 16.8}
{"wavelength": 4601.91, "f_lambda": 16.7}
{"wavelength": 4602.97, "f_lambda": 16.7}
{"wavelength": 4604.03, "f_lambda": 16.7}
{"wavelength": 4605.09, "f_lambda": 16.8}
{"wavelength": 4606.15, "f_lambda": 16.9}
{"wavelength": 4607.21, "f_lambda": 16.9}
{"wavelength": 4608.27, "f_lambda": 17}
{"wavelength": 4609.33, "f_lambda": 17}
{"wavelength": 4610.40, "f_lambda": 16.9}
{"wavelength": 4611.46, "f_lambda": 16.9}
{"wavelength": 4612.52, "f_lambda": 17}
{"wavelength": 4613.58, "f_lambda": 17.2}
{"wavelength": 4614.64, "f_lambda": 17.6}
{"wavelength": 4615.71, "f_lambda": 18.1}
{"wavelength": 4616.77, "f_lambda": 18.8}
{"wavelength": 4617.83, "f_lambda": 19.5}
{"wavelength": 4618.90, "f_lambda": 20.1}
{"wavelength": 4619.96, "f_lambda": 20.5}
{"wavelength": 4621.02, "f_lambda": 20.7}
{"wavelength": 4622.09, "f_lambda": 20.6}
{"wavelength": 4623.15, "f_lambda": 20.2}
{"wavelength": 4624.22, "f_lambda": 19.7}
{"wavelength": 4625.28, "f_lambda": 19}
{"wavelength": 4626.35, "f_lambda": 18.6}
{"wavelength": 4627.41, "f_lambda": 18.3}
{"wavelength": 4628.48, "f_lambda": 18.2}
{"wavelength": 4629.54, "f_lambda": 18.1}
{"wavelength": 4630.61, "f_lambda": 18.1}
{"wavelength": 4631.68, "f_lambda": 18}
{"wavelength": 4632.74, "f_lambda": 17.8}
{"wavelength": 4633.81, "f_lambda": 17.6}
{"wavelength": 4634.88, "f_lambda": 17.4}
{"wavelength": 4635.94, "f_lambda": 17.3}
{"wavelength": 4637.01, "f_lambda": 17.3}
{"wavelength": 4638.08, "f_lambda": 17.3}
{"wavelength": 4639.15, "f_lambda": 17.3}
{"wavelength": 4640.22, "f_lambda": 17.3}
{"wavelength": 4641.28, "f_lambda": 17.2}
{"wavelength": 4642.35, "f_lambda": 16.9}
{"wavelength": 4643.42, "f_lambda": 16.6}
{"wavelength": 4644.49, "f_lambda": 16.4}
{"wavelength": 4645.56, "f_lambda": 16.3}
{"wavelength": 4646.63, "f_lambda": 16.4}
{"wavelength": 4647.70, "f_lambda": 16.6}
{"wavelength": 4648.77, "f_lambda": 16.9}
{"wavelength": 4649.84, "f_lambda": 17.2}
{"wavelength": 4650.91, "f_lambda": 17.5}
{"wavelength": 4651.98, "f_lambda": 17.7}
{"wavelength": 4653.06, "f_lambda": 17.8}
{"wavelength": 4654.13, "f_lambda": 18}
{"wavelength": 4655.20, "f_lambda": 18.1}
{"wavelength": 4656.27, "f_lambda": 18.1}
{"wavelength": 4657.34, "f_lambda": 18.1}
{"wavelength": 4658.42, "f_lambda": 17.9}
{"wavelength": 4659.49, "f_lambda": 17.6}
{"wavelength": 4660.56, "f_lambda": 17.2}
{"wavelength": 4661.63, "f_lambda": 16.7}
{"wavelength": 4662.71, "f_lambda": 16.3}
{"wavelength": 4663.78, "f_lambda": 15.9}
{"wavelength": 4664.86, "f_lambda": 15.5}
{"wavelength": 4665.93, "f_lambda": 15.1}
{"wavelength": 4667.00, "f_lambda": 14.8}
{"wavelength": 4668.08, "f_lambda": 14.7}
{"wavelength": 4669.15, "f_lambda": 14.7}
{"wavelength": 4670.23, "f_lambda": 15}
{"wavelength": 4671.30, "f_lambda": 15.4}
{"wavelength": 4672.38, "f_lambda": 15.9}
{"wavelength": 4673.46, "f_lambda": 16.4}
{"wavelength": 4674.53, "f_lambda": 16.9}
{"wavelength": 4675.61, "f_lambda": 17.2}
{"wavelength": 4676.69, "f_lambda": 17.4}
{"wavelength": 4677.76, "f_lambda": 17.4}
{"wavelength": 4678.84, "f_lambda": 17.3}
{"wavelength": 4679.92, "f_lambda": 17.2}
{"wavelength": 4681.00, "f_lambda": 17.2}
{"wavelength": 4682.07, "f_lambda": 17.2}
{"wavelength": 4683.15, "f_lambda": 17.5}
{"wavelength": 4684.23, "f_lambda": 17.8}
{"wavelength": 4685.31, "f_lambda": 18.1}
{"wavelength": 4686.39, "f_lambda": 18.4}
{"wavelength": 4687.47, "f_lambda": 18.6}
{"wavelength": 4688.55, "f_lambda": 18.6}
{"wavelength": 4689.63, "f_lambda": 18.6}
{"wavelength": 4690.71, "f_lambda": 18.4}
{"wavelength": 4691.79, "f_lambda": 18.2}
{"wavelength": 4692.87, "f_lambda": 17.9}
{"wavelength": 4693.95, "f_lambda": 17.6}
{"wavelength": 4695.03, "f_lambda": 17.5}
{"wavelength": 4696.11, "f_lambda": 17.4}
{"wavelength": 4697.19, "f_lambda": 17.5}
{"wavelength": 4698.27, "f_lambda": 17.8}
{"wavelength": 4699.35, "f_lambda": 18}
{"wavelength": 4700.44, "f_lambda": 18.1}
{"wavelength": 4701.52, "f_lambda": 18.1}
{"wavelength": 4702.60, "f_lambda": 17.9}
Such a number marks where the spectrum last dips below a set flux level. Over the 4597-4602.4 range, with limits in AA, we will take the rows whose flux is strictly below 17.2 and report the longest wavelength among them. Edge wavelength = 4601.91 AA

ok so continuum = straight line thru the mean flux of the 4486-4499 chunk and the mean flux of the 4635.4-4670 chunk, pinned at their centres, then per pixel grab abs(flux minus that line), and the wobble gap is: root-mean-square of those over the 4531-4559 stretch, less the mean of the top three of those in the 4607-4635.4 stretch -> -1.6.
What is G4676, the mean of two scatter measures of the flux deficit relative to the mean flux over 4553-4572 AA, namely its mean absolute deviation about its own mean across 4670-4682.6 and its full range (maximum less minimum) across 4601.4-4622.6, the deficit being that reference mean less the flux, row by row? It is 2.3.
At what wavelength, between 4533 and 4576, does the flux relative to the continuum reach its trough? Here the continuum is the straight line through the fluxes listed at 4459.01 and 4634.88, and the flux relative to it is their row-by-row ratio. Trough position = 4557.62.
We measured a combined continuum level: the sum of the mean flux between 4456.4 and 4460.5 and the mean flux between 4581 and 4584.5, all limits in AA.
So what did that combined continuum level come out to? 30.9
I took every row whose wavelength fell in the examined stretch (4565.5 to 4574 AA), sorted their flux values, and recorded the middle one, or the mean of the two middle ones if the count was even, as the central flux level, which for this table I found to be 17.4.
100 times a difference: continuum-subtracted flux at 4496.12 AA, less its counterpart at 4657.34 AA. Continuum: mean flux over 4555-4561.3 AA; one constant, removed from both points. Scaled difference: -280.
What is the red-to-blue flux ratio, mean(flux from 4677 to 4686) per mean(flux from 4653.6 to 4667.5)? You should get 1.04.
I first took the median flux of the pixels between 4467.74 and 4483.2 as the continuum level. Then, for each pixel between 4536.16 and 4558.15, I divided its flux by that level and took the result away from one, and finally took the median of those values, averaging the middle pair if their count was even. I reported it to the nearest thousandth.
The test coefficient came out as -0.109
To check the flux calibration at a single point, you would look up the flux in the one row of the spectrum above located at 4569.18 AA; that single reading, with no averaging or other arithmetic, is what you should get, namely 17.4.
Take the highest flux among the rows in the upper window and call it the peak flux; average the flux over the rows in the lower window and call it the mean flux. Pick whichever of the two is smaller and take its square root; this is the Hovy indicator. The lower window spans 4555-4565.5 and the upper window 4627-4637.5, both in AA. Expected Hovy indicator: 3.97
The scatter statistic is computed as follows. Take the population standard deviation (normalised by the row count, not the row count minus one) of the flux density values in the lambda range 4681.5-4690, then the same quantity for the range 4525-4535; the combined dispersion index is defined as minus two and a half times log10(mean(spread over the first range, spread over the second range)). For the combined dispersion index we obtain 0.81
